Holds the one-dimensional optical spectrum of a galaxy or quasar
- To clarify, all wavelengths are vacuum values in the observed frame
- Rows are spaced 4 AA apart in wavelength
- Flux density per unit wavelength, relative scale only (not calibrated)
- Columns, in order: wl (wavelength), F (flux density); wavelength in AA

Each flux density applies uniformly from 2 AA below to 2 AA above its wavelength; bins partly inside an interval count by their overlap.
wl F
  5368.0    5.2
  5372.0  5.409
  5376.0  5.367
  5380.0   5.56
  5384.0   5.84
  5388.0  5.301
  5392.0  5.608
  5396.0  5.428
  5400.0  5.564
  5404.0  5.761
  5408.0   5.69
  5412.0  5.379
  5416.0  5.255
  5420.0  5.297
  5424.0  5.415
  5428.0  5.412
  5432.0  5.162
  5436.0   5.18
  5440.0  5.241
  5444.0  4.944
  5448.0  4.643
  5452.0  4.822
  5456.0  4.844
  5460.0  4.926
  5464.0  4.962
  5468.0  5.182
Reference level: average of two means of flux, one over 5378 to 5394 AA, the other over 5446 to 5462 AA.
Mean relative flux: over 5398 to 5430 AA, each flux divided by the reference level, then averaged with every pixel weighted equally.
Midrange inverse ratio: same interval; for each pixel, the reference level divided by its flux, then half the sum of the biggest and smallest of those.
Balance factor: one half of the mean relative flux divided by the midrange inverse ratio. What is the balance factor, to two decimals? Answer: 0.56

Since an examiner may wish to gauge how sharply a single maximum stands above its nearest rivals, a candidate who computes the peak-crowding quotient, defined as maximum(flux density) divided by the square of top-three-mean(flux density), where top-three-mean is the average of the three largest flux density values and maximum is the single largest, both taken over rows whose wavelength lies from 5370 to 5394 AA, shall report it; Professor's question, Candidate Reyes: 0.182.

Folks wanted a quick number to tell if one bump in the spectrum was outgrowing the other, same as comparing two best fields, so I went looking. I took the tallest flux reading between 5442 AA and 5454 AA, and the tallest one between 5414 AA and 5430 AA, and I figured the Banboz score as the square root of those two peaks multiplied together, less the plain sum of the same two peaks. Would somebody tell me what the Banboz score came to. -5.18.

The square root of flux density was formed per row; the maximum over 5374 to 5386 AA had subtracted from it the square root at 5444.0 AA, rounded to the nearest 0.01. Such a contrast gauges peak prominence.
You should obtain 0.19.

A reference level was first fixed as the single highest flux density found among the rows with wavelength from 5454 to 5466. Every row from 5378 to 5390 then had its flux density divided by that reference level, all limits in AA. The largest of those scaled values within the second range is 1.18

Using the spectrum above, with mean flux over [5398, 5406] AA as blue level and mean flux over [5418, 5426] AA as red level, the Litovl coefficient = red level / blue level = 0.946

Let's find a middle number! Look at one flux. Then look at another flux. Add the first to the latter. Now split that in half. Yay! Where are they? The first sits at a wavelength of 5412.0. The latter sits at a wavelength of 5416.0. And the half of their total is 5.32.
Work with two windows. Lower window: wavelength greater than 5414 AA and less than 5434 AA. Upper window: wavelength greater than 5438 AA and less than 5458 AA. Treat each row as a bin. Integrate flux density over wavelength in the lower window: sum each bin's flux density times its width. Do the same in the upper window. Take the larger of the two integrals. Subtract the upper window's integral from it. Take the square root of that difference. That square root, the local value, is 2.9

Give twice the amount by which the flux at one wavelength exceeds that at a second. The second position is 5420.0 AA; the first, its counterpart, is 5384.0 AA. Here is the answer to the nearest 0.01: 1.09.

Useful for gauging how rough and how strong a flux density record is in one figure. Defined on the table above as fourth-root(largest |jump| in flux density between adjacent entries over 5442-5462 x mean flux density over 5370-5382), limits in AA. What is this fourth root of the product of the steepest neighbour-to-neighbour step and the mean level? 1.131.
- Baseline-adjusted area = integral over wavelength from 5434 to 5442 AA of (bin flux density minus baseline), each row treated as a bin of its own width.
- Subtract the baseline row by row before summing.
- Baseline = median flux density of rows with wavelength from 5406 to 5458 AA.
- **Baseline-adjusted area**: 0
